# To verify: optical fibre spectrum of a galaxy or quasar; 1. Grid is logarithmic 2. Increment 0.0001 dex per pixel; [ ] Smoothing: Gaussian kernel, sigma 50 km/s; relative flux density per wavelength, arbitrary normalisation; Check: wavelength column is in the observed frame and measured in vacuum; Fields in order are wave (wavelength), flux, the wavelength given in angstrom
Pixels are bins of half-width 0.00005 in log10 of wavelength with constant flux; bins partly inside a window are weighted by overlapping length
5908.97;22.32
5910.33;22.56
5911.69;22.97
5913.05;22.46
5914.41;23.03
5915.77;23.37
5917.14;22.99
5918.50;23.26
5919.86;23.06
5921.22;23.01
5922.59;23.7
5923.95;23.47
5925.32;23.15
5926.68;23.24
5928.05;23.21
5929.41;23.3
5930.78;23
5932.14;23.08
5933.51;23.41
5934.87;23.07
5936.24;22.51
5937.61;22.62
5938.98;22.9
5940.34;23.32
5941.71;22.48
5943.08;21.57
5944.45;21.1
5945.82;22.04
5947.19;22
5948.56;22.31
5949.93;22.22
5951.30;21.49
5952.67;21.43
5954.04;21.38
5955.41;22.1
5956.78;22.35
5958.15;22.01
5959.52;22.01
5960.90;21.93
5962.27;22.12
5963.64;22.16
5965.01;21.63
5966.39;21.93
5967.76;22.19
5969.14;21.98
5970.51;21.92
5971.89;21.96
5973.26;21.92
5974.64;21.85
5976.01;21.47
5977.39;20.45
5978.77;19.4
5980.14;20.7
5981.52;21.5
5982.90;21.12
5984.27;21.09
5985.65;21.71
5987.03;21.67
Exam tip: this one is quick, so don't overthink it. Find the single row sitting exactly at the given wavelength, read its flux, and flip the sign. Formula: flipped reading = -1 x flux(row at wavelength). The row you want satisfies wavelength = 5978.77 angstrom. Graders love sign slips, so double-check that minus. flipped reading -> -19.4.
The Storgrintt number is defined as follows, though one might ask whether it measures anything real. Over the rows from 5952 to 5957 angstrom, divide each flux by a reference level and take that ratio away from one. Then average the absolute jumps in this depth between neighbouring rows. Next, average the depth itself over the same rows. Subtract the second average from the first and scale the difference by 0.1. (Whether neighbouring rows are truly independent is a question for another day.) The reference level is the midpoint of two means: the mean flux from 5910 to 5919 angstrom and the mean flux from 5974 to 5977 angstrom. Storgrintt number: -0.0007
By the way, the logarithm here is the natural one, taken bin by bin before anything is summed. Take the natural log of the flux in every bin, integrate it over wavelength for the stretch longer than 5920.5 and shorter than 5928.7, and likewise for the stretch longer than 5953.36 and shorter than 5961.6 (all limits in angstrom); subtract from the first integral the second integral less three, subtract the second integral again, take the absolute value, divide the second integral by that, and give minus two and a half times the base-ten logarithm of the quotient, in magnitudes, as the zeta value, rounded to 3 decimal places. -0.153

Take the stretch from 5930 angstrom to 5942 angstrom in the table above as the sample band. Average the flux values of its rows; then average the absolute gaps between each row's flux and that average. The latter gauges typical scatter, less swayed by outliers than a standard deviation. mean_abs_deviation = 0.27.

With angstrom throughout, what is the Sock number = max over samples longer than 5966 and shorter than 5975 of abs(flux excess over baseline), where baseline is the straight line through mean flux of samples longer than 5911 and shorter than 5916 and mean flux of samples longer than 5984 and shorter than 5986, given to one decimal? 0.4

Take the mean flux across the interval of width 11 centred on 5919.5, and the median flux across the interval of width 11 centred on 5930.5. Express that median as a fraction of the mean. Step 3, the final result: 0.998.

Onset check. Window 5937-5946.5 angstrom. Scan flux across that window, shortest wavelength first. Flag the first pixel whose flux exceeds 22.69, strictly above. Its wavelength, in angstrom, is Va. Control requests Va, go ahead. 5938.98 angstrom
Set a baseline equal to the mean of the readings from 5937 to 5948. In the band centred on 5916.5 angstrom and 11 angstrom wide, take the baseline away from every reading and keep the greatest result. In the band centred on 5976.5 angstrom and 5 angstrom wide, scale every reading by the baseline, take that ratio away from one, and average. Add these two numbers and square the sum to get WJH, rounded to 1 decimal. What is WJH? 1.4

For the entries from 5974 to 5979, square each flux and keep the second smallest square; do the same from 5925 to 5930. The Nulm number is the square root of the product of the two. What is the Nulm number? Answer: 475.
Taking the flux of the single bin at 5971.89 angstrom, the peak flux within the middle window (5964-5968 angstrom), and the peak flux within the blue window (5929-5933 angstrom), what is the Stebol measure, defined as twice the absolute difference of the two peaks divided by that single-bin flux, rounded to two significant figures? 0.10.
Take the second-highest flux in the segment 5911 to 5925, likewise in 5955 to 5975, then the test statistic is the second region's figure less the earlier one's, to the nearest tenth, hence -1.3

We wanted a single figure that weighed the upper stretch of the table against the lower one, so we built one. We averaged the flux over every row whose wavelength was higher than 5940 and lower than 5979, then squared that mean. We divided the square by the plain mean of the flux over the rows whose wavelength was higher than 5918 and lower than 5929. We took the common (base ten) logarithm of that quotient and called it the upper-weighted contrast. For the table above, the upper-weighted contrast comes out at 1.31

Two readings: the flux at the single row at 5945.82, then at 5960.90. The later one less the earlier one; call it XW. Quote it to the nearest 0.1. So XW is -0.1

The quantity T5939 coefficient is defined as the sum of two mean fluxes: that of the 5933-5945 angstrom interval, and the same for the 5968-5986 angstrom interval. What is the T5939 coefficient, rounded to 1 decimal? 43.9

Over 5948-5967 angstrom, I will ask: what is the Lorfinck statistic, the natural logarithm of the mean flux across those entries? 3.09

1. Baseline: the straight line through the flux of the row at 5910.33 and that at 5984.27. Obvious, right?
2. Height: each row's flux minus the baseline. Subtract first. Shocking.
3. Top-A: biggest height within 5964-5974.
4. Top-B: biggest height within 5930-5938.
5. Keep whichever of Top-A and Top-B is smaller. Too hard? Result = 0.77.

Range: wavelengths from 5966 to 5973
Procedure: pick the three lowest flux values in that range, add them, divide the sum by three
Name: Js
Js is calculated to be 21.9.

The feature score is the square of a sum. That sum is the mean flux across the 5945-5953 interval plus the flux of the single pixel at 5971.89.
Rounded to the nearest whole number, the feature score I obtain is 1925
